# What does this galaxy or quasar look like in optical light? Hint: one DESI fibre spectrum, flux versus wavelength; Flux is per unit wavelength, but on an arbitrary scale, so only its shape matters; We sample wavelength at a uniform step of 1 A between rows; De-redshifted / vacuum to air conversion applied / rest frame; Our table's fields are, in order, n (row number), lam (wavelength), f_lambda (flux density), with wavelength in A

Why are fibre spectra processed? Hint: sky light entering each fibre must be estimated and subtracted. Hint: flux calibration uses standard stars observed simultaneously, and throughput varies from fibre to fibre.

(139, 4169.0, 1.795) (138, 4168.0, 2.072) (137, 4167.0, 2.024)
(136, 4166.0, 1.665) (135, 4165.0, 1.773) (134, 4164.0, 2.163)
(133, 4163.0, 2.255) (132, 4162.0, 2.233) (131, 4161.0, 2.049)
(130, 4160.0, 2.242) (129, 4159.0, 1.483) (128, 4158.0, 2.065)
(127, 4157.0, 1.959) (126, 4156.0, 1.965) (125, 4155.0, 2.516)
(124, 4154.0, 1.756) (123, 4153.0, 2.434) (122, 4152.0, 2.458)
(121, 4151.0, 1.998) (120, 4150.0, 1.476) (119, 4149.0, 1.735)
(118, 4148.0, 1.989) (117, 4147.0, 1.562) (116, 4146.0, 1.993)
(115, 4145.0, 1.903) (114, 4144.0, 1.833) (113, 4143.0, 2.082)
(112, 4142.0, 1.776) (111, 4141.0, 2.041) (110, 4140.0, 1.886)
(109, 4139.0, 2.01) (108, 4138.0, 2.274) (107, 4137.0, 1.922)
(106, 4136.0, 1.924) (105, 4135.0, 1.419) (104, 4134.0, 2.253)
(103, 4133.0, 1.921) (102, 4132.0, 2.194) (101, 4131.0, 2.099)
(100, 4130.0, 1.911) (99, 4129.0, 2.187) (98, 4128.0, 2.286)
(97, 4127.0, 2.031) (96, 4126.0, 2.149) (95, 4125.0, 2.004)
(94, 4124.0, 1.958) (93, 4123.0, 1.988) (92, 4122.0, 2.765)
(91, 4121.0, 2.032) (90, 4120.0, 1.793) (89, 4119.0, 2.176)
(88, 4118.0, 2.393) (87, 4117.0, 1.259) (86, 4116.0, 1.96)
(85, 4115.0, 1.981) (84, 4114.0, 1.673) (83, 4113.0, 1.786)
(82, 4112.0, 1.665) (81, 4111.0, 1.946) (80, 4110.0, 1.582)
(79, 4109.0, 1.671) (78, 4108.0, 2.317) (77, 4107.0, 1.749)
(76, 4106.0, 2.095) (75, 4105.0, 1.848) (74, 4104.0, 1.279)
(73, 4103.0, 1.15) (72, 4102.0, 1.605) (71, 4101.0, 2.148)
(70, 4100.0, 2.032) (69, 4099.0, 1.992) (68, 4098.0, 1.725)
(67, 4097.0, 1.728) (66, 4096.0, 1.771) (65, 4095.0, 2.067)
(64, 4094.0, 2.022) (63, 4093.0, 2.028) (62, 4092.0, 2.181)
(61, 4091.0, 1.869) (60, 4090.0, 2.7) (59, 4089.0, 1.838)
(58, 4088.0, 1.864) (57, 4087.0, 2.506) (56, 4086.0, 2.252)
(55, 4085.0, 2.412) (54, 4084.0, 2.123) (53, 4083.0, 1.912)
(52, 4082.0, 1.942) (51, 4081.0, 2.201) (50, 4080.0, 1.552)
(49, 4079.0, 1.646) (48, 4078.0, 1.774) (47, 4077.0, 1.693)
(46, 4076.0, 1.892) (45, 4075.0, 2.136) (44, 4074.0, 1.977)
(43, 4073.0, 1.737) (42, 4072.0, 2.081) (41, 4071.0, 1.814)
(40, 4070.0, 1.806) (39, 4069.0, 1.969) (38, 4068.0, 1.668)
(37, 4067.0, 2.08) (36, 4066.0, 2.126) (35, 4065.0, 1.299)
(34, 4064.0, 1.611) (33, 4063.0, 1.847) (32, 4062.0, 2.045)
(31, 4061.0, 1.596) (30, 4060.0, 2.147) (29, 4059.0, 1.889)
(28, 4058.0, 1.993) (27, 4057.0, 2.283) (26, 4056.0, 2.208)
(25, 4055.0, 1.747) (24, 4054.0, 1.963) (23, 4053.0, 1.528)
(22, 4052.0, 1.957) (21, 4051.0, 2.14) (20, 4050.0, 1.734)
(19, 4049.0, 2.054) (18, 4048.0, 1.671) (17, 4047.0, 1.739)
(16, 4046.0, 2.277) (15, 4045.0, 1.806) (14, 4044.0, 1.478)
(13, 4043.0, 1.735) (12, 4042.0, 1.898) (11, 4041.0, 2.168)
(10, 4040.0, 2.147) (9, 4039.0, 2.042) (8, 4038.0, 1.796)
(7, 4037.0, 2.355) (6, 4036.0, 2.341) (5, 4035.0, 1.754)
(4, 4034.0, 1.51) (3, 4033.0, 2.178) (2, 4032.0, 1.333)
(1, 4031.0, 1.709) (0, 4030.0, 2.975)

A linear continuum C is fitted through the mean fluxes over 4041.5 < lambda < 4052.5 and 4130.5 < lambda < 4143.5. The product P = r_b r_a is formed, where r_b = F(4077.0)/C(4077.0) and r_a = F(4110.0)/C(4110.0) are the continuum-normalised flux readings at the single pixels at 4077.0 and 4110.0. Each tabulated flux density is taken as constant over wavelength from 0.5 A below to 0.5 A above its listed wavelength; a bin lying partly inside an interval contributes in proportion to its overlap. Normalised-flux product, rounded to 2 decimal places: 0.72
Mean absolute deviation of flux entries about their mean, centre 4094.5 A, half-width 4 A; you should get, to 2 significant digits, 0.15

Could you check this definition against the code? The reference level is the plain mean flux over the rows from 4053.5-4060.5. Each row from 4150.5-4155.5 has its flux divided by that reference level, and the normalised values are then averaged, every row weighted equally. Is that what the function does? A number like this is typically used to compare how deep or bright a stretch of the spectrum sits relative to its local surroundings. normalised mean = 1.10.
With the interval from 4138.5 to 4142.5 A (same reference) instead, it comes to 0.95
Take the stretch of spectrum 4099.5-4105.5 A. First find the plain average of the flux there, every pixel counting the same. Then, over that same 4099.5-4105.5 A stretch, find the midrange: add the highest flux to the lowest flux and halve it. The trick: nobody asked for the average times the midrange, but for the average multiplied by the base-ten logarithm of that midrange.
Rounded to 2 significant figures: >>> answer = 0.36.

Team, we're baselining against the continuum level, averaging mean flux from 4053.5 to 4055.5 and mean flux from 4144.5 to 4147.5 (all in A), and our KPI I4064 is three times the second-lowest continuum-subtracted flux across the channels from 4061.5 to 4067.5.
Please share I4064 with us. -0.7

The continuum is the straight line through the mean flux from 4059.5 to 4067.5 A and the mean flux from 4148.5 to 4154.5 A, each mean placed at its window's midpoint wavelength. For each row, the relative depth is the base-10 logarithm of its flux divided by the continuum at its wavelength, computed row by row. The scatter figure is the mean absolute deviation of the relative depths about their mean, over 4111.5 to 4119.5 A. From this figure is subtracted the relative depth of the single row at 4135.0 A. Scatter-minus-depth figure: 0.20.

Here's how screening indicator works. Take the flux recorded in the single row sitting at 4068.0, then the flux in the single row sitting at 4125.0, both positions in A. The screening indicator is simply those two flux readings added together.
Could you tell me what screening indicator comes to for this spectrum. 3.7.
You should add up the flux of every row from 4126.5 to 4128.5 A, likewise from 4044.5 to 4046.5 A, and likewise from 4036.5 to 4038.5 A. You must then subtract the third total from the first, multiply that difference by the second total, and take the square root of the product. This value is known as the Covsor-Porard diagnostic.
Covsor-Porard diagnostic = 0.82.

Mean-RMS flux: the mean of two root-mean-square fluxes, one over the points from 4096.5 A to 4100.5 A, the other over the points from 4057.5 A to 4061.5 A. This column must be 1.90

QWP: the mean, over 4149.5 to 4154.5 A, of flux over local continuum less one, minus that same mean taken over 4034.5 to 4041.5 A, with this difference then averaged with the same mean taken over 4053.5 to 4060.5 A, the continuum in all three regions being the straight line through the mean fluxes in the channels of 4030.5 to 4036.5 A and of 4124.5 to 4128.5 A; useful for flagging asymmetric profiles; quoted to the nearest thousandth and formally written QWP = -0.074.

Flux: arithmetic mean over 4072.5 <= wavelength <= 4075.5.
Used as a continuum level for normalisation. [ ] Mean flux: 1.95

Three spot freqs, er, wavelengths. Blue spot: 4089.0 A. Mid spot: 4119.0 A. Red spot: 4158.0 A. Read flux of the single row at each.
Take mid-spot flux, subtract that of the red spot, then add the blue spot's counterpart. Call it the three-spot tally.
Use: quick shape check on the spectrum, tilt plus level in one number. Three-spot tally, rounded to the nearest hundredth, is 1.95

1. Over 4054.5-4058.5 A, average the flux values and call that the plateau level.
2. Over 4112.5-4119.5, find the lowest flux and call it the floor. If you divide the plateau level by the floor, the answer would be 1.63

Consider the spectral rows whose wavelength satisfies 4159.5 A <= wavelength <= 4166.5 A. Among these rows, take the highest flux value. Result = 2.255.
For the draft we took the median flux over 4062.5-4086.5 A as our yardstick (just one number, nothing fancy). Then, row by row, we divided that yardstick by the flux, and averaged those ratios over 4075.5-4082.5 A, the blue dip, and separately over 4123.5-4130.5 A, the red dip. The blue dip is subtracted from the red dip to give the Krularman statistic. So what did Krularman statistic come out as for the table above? -0.14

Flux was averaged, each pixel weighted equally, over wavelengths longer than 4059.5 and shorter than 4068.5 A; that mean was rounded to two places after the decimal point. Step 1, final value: 1.82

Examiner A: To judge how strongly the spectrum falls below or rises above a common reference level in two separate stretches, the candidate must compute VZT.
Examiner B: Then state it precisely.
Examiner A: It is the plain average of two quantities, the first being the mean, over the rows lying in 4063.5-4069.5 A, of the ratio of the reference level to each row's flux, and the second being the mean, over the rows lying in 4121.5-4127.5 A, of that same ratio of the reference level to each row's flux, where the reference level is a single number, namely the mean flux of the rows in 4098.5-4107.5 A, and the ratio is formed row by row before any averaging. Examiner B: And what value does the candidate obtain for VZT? 0.925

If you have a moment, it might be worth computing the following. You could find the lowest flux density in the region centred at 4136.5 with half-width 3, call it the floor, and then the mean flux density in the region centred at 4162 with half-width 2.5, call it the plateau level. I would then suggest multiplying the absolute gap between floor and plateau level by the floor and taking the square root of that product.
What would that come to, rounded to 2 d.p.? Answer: 1.04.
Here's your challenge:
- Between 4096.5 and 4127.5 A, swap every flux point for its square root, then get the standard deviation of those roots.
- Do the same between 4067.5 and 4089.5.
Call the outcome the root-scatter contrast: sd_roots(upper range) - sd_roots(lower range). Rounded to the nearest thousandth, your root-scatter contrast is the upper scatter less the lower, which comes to 0.035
